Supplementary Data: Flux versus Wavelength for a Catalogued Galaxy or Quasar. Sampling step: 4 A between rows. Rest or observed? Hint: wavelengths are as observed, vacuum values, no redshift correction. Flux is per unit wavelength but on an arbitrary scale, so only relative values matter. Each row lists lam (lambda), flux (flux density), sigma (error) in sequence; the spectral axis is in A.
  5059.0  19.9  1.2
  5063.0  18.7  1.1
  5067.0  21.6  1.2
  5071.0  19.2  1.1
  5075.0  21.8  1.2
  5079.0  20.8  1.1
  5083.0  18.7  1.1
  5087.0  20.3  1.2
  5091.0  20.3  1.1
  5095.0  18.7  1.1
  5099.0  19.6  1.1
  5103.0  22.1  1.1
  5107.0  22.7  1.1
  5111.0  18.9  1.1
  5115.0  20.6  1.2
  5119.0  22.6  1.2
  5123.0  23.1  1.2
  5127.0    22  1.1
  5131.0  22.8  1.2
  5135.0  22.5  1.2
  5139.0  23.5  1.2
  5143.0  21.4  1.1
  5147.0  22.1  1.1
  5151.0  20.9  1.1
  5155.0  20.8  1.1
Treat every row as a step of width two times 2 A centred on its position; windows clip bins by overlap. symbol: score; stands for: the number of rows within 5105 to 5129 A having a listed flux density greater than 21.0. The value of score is 4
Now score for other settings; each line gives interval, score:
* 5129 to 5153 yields 5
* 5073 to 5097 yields 1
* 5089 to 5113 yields 2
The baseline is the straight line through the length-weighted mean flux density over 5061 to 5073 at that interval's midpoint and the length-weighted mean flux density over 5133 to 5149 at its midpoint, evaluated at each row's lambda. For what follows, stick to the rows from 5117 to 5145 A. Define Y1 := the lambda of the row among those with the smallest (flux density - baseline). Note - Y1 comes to 5143.0 A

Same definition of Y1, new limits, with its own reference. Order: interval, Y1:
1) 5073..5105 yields 5095.0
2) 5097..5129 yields 5111.0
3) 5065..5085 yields 5083.0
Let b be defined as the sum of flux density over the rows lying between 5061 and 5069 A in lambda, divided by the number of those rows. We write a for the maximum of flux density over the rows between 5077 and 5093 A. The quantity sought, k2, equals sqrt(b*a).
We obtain 20.5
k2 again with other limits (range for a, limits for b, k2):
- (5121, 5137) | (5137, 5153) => 22.5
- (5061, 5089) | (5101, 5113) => 21.5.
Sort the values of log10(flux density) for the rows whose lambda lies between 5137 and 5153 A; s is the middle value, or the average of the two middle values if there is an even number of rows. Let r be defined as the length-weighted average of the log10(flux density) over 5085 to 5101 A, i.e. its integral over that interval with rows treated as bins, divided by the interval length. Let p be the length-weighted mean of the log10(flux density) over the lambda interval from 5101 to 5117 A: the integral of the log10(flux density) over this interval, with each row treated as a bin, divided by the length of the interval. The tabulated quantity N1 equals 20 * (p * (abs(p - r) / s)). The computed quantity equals 0.55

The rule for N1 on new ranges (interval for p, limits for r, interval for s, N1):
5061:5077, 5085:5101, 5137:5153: 0.24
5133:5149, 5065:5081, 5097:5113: 0.63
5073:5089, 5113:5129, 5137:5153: 0.68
